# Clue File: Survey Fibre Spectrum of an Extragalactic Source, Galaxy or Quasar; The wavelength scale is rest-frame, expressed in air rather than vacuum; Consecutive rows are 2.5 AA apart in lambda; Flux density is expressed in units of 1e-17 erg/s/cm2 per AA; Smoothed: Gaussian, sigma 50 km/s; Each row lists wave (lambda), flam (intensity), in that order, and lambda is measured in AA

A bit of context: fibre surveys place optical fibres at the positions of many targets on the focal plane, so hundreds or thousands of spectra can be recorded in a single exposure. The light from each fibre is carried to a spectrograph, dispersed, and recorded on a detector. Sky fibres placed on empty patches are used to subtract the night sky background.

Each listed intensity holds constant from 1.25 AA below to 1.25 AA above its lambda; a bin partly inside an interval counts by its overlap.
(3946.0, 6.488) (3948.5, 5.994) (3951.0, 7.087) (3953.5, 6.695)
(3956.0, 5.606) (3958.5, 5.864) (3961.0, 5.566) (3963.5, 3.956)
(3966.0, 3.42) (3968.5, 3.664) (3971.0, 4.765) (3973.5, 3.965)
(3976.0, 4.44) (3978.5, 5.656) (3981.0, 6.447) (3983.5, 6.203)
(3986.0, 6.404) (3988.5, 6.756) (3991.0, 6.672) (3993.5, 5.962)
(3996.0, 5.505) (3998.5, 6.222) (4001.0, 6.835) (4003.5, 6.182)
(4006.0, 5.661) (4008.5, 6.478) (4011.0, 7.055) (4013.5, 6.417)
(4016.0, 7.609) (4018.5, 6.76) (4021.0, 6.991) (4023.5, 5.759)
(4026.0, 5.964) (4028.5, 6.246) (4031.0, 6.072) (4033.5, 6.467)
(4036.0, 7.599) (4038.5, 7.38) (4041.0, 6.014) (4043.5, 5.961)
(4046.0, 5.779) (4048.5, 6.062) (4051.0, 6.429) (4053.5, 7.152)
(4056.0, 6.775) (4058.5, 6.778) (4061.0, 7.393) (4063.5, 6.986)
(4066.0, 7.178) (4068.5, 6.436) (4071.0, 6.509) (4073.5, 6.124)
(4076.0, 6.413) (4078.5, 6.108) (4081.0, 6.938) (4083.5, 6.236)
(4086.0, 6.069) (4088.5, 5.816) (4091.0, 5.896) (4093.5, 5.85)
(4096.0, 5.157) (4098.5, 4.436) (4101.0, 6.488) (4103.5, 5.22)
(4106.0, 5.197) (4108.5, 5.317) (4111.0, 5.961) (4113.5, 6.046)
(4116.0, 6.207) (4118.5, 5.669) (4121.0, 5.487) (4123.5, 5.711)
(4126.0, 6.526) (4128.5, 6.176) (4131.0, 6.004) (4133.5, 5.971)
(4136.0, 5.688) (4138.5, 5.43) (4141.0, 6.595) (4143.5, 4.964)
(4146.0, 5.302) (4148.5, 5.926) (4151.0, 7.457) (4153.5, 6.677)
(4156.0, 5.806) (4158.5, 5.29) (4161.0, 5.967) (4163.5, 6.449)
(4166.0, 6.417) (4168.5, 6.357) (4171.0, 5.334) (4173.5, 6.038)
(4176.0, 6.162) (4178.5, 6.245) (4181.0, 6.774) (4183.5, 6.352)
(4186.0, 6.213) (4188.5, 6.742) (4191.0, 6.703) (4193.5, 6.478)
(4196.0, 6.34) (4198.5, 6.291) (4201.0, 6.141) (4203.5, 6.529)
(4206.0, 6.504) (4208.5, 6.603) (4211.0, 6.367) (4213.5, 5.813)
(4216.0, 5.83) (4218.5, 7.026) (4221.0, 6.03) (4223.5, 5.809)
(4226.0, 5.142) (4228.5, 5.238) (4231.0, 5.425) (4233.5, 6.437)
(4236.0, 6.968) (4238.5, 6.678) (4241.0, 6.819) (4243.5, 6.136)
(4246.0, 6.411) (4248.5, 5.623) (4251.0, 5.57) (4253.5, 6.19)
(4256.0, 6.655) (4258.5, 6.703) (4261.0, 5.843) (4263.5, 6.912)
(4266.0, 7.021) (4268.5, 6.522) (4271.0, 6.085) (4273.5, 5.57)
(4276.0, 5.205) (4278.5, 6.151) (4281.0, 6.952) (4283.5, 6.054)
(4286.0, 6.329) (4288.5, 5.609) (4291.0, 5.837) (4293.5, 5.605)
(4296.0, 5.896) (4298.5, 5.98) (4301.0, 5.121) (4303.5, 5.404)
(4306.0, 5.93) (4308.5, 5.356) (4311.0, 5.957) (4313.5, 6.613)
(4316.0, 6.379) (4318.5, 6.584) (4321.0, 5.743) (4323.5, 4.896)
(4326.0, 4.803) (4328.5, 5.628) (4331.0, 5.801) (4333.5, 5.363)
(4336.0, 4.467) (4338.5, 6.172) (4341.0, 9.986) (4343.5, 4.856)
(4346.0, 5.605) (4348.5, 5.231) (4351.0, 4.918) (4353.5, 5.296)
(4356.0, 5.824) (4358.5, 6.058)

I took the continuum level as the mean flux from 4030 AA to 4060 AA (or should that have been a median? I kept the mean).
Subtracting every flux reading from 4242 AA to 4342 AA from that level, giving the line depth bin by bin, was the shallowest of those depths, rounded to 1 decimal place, -3.4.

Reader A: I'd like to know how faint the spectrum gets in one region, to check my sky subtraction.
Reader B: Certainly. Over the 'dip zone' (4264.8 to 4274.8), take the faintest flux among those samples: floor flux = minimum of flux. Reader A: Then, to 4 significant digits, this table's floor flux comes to 5.570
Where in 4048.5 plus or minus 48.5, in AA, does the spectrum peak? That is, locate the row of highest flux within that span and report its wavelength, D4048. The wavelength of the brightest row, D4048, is 4016.0 AA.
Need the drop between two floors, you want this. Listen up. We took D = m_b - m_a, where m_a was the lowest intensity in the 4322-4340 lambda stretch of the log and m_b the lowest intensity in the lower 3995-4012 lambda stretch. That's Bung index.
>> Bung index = 1.0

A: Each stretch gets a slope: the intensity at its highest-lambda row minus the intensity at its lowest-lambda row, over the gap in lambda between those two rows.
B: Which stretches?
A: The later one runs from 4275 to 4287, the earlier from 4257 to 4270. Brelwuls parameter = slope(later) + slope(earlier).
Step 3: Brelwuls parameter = 0.09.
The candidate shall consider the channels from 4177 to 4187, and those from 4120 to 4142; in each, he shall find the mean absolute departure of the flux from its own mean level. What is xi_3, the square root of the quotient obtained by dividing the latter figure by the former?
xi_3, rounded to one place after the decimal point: 1.3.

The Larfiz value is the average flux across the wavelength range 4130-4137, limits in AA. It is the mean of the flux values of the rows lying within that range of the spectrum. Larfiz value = 5.89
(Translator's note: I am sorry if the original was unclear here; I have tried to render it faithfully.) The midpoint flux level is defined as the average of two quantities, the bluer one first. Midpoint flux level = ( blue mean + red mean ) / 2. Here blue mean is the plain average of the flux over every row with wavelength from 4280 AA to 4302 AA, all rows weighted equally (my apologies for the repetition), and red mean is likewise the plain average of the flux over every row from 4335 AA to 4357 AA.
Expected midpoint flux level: 5.9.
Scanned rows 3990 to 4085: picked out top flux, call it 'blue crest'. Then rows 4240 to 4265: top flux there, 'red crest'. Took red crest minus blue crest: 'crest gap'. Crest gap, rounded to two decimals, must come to -0.70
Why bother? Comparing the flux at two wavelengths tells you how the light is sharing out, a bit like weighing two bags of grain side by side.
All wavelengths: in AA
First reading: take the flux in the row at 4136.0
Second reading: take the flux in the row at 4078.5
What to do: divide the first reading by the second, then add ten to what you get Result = 10.93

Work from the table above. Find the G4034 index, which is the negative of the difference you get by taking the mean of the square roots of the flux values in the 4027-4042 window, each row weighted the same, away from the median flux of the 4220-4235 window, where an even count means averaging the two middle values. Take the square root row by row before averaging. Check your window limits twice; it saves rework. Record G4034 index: -3.0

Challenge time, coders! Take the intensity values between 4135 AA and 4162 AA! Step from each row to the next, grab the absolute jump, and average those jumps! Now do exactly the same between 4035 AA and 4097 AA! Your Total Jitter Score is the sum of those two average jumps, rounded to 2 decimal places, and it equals 1.23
